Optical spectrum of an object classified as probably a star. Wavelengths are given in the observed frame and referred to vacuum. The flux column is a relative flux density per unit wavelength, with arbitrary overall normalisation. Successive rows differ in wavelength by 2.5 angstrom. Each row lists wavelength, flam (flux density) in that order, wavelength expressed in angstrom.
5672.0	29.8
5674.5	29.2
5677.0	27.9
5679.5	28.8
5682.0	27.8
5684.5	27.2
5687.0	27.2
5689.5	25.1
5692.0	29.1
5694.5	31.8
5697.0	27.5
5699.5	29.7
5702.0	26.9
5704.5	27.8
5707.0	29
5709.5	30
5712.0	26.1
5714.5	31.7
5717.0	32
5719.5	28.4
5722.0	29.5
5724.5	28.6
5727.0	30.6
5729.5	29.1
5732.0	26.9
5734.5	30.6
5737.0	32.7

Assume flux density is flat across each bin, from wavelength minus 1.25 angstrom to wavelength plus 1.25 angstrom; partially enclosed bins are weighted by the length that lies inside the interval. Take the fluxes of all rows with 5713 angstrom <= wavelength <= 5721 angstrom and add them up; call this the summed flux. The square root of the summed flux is 9.60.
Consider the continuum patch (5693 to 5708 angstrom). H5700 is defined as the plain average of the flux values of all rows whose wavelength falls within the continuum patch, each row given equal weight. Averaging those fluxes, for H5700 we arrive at 28.8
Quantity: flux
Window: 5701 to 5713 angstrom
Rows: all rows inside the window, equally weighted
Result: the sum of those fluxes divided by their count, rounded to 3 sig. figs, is 28.0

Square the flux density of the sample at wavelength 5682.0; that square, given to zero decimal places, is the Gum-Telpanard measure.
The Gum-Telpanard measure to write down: 773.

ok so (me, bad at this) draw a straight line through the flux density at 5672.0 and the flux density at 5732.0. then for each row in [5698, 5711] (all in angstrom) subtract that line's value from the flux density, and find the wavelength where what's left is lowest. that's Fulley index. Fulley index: 5702.0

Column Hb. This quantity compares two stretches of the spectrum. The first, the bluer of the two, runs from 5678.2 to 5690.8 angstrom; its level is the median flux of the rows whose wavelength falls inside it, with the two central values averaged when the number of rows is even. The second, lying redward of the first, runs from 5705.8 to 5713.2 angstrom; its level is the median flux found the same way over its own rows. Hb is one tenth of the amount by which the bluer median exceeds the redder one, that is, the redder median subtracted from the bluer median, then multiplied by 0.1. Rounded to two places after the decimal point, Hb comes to -0.18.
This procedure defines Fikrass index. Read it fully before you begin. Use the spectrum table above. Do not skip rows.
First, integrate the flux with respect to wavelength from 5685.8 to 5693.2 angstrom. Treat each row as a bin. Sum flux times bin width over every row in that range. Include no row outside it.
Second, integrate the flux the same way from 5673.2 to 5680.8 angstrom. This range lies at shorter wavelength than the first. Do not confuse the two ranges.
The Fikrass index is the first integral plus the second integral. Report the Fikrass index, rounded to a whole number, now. 418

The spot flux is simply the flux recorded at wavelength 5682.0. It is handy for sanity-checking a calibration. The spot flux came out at 27.8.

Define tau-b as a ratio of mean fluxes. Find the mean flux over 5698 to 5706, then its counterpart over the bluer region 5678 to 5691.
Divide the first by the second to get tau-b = 1.03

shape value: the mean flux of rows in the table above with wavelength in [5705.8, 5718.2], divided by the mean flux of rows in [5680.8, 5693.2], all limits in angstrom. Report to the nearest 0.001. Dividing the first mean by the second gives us 1.091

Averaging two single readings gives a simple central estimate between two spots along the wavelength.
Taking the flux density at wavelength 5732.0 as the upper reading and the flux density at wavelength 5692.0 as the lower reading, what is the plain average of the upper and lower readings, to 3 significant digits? 28.0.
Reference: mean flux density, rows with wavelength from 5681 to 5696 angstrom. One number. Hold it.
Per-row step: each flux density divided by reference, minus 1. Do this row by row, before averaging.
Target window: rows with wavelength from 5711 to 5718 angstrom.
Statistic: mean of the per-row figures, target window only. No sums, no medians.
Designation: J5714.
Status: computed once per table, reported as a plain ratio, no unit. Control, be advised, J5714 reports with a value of 0.07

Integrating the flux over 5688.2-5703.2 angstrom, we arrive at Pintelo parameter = 425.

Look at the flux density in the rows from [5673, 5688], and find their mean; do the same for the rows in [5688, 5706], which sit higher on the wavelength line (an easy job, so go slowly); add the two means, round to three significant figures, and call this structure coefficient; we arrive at 56.3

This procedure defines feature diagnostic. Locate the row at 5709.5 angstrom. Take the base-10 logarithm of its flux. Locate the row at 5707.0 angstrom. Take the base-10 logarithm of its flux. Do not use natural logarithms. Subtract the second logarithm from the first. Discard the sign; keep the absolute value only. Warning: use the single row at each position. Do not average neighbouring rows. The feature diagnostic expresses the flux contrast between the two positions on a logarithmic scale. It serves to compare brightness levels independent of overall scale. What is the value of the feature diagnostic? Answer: 0.015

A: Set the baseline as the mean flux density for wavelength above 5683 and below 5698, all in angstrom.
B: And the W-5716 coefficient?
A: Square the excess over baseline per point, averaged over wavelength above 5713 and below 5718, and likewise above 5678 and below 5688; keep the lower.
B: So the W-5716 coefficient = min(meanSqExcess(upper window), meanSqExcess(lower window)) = 0.5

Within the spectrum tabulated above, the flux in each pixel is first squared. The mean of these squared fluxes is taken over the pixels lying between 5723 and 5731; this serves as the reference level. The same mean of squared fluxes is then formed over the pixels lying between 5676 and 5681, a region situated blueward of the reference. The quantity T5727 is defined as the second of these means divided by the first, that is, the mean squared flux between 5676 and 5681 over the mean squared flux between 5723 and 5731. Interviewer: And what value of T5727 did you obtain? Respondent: 0.93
